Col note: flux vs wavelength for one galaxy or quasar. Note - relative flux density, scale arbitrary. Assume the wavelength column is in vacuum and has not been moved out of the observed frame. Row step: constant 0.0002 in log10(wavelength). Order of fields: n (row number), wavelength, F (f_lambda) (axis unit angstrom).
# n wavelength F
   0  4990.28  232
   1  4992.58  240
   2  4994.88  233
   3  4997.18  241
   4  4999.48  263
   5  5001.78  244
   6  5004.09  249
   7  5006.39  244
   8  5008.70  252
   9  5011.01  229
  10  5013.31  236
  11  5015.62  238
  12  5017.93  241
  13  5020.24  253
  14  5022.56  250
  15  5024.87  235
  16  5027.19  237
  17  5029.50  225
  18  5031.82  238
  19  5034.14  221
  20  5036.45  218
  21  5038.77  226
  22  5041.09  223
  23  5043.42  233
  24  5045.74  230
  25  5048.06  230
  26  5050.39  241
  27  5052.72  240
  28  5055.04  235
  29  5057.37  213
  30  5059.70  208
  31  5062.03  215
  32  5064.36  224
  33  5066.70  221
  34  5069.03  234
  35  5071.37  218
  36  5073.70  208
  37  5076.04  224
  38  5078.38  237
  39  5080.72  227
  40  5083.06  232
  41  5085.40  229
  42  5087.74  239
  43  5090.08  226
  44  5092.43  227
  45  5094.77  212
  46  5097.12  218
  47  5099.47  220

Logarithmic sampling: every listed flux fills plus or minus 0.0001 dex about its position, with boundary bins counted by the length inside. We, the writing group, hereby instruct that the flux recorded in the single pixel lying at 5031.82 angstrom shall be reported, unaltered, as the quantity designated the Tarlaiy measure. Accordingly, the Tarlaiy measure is 238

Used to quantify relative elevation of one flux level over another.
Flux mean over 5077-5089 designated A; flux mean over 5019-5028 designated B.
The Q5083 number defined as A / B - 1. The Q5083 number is -0.045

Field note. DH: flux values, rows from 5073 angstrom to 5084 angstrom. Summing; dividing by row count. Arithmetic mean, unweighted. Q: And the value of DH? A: 226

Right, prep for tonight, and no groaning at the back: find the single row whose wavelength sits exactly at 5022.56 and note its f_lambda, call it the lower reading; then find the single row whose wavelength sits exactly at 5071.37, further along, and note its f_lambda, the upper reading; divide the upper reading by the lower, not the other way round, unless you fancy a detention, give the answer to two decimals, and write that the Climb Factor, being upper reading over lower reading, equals 0.87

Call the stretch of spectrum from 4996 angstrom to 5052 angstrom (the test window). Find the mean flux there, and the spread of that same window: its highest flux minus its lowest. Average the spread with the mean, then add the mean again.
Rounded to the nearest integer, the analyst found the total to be 379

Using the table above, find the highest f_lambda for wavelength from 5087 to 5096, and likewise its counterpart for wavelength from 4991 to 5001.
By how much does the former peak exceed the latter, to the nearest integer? -24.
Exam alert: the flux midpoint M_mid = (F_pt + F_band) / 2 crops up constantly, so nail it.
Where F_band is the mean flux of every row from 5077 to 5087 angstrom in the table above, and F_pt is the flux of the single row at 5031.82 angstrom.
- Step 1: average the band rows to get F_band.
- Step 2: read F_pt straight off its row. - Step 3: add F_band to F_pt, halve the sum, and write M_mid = 235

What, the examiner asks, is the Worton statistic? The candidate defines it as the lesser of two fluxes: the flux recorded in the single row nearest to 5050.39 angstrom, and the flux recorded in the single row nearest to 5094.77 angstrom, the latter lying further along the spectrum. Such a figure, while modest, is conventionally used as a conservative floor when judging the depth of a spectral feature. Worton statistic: 212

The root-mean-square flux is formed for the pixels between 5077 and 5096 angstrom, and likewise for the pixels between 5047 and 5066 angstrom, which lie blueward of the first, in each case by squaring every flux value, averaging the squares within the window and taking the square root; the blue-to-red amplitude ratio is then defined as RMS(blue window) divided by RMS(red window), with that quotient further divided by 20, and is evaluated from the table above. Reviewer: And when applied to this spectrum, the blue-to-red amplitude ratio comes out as 0.049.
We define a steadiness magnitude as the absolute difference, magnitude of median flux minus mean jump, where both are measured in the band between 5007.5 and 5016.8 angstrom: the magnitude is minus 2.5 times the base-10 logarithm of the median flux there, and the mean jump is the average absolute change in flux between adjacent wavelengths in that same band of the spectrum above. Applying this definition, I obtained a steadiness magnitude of 16.6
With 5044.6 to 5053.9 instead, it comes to 9.9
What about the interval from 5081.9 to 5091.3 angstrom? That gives 14.6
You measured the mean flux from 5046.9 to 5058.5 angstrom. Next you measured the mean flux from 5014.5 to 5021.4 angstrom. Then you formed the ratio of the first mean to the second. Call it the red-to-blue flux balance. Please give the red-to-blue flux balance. 0.950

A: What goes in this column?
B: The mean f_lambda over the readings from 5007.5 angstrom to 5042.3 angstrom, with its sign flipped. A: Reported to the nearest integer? -235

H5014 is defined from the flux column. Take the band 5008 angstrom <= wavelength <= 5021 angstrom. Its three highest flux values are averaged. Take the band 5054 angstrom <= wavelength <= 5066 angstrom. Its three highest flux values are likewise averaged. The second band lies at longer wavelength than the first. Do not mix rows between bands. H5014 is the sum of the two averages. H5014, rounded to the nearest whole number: 473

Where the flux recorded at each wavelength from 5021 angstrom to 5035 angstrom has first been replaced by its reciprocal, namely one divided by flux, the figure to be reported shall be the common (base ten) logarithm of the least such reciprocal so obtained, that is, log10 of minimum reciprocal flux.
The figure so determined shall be -2.40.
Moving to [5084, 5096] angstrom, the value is -2.38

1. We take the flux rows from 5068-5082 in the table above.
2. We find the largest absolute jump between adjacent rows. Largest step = 16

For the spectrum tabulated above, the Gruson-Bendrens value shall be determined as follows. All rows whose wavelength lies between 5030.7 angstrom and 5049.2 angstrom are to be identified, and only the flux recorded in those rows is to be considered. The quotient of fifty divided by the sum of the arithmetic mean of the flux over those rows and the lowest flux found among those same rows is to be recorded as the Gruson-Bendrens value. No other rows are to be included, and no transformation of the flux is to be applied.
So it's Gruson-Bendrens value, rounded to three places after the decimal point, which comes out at 0.112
